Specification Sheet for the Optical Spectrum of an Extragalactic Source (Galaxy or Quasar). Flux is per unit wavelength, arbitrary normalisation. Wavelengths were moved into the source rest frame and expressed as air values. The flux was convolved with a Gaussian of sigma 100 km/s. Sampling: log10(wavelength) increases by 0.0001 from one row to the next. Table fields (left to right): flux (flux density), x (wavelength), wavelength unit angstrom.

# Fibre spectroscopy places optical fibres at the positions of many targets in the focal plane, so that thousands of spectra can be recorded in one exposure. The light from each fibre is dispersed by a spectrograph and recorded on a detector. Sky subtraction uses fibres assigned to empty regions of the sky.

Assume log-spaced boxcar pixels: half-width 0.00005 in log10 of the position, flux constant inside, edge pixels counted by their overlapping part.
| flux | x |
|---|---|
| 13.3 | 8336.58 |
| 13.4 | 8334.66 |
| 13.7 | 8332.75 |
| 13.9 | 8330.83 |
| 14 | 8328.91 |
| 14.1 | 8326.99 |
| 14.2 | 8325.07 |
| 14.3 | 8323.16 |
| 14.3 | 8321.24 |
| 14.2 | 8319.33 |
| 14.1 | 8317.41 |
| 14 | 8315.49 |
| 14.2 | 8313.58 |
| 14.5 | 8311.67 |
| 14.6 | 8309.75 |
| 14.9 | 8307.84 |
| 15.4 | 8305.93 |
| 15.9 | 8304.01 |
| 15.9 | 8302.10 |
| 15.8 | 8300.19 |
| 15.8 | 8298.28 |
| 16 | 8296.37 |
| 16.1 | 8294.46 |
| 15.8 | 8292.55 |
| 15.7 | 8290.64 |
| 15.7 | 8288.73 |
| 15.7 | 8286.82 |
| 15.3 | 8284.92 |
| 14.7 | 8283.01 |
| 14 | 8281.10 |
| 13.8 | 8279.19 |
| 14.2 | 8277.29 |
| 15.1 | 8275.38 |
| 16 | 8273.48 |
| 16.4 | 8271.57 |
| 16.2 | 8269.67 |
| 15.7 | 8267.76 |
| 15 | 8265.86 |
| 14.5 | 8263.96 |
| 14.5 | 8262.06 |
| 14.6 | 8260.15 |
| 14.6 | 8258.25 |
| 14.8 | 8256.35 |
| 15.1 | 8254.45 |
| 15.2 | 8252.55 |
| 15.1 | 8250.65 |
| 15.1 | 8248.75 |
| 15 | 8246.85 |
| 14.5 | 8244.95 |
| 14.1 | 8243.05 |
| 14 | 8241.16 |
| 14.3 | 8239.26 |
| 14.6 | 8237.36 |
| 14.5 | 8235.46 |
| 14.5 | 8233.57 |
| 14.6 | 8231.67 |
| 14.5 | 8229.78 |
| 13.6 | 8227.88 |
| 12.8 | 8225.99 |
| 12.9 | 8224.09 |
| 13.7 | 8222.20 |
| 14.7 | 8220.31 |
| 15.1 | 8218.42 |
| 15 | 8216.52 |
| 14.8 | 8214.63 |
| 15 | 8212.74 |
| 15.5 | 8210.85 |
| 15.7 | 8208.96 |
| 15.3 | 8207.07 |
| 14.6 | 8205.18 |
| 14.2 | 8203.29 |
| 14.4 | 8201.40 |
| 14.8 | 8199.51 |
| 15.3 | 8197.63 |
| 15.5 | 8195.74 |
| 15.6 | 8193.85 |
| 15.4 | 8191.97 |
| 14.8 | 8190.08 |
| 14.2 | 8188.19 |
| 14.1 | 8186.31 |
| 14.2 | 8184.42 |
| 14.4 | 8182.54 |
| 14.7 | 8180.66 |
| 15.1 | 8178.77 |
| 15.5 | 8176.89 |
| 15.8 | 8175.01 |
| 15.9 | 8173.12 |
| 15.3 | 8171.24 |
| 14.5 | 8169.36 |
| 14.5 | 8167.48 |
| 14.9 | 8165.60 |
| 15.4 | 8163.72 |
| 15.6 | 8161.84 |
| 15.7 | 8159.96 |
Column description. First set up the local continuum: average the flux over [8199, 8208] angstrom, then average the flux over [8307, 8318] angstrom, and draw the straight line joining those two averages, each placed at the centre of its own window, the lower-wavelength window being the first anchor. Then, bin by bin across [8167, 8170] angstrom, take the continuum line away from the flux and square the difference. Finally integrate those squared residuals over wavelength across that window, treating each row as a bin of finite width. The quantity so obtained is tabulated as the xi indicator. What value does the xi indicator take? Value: 0.2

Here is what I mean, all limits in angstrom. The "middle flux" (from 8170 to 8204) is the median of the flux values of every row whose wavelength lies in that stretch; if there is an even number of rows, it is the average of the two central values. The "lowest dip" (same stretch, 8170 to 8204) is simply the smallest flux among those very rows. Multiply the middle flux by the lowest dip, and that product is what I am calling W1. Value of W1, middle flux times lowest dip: 210.8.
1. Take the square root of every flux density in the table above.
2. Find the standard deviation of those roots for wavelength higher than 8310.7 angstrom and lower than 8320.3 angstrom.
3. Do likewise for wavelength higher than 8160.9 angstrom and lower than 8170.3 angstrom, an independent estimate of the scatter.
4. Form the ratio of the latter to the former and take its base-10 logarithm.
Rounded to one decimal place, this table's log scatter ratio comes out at 0.4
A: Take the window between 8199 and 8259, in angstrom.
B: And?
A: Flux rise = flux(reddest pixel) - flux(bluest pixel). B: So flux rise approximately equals -0.20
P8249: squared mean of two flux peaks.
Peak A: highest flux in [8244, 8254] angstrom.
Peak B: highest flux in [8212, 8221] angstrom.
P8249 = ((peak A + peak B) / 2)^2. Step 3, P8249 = 230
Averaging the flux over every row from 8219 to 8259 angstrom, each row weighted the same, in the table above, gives 14.4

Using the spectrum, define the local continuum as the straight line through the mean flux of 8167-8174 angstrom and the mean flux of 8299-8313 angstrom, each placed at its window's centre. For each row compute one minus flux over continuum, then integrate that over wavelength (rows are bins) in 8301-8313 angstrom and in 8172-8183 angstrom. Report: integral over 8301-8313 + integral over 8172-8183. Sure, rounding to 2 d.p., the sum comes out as -0.06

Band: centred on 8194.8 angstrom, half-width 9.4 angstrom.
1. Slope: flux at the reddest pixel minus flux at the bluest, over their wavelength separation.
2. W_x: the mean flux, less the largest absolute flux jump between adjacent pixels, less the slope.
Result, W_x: 14.2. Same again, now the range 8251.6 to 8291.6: 14.2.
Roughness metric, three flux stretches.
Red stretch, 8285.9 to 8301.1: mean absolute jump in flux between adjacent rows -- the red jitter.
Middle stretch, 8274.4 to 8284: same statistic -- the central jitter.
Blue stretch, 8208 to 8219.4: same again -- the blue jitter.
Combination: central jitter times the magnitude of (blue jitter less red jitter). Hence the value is 0.077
